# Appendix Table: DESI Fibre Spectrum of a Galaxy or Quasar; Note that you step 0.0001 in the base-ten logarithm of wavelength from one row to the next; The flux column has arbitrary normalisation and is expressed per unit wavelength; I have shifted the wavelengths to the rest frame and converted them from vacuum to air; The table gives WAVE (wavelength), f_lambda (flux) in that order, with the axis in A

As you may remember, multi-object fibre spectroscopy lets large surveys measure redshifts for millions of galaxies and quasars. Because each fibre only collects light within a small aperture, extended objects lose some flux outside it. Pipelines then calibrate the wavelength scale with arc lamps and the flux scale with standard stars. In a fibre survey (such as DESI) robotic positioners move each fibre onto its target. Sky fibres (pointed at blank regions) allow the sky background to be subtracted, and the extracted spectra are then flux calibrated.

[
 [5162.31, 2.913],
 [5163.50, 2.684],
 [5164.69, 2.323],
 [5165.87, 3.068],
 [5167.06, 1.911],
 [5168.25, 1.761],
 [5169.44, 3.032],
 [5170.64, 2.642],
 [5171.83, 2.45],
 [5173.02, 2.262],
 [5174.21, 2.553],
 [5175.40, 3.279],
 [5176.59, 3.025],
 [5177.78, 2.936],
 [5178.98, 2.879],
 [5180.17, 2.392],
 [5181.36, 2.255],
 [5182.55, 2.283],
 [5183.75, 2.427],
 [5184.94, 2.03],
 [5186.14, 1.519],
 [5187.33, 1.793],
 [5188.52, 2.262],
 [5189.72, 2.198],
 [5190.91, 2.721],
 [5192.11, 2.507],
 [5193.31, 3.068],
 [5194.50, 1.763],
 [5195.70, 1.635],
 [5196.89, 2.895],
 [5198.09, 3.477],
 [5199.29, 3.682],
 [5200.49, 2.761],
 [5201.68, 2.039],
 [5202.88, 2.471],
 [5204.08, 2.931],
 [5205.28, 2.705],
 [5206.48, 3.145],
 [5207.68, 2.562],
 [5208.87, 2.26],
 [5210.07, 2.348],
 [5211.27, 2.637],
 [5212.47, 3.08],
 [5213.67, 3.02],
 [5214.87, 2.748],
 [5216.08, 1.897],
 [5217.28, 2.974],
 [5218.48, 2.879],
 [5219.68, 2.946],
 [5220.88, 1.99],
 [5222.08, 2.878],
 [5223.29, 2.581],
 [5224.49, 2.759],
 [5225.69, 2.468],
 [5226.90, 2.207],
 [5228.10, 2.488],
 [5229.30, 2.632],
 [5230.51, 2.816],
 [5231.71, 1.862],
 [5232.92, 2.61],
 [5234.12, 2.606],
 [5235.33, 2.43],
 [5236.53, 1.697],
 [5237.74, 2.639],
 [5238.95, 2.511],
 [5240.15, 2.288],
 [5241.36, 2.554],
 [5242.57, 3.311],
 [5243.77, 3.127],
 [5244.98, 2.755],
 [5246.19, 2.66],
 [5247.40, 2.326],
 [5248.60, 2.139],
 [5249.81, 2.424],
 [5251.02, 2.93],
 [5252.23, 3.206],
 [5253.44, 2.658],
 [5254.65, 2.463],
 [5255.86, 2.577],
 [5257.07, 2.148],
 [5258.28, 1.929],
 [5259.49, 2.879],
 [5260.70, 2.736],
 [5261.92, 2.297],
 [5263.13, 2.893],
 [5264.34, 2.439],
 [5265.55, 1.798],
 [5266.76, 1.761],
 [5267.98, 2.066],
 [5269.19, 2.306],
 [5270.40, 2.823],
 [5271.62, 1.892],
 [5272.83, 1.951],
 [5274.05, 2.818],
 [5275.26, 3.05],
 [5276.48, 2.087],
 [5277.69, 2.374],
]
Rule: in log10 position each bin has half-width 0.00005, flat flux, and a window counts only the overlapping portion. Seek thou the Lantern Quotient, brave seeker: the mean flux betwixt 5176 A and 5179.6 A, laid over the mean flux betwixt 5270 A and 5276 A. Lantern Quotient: 1.18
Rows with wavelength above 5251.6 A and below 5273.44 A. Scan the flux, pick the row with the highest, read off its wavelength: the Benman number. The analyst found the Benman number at 5252.23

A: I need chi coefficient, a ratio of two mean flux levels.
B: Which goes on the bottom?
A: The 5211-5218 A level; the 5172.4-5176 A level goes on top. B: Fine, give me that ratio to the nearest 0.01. 0.99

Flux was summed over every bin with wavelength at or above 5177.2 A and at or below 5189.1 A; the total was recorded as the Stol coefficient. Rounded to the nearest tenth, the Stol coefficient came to 22.8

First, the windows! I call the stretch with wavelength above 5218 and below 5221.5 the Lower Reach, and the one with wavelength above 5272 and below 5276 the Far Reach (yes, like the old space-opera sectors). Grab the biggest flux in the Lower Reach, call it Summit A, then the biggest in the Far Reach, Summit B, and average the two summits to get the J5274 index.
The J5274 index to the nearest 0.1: 3.0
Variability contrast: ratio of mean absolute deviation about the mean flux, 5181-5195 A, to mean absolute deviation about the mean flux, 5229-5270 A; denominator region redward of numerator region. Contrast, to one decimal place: 1.0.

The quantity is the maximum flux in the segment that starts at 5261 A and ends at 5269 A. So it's 2.893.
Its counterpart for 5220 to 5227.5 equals 2.878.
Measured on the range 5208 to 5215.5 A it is 3.08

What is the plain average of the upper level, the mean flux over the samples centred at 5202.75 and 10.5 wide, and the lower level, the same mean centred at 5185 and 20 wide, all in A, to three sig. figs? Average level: 2.65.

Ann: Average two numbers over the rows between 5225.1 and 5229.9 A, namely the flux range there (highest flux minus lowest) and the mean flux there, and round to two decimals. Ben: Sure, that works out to 1.44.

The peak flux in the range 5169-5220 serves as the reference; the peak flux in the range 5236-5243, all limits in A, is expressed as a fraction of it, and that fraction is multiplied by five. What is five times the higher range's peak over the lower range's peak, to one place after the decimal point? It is 4.5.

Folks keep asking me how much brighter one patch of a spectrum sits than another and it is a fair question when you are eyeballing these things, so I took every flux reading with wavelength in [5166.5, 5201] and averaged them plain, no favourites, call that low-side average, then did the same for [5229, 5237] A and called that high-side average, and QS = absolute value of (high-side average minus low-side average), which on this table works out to 0.12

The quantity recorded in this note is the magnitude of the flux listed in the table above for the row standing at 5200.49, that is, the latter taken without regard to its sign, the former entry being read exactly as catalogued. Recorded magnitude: 2.76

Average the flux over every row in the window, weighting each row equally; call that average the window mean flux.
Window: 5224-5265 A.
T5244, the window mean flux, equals 2.54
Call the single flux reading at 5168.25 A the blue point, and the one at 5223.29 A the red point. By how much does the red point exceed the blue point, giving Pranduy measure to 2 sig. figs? 0.82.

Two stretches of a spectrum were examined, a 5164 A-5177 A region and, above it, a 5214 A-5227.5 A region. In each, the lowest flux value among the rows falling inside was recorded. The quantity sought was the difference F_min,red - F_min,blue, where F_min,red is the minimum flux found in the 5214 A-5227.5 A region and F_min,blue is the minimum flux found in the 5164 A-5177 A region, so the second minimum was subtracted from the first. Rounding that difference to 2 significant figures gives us 0.14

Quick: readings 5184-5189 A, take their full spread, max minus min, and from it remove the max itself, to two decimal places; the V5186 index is -1.52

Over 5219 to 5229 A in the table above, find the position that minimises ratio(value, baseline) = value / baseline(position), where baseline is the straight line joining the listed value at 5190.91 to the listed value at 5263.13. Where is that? 5220.88 A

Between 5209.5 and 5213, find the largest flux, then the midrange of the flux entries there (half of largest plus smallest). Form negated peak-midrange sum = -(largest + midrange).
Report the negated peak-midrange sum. -5.79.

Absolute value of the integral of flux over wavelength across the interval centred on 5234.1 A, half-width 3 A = 13.5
